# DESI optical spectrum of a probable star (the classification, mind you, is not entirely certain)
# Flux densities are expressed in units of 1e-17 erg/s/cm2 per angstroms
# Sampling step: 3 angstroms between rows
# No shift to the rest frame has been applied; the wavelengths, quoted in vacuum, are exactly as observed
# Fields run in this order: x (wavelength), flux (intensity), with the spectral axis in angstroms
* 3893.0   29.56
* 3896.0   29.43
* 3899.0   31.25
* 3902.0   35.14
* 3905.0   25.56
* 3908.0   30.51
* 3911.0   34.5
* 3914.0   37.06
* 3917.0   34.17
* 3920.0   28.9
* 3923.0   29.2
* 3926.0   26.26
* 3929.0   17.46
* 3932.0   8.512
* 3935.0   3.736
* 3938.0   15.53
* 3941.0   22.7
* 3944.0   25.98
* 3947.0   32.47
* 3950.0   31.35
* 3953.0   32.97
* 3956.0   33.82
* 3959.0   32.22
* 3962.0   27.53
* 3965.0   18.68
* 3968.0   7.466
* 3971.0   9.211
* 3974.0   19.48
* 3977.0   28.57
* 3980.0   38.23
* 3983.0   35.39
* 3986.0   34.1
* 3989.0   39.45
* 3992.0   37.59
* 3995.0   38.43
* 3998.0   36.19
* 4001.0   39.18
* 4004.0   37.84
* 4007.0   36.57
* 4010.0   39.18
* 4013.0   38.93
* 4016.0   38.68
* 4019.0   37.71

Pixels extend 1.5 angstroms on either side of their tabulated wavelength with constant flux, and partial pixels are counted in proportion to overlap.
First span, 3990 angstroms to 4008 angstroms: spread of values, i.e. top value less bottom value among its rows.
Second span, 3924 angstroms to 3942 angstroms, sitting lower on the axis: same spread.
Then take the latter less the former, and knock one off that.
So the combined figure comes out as 19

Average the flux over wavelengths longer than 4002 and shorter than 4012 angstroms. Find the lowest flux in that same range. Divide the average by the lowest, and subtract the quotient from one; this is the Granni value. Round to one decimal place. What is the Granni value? 0.0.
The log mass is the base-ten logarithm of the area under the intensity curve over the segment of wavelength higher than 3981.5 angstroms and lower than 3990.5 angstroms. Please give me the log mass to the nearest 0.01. 2.51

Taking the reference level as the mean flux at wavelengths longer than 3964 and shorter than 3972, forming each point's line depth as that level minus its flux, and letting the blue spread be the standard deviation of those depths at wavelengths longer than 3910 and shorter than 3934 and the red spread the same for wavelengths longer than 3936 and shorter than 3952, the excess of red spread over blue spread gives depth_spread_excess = -3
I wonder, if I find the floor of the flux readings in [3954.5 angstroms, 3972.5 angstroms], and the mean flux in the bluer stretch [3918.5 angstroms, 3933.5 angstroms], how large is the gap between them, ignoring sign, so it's 15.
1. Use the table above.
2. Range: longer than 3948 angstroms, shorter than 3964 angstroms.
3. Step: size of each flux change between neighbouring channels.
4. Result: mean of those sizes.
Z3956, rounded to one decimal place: 2.2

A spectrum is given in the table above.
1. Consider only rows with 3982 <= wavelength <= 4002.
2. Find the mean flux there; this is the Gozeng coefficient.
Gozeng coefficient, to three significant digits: 37.2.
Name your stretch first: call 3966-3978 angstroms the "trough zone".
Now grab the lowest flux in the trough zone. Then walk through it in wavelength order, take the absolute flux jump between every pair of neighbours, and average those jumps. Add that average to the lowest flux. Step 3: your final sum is 15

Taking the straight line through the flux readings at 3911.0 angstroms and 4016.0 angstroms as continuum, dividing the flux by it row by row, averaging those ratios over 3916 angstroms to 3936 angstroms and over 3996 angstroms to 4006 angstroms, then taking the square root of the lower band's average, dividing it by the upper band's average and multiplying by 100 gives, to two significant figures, 79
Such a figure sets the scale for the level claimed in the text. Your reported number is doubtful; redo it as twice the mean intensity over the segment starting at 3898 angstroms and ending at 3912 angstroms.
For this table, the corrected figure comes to 63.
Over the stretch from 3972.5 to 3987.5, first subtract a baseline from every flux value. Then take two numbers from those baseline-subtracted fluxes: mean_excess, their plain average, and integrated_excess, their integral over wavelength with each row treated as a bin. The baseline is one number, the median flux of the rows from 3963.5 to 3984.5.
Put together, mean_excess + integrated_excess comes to 187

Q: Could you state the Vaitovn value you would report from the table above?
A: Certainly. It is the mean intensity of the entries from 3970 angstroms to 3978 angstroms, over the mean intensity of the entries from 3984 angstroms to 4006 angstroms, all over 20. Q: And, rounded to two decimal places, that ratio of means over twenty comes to 0.03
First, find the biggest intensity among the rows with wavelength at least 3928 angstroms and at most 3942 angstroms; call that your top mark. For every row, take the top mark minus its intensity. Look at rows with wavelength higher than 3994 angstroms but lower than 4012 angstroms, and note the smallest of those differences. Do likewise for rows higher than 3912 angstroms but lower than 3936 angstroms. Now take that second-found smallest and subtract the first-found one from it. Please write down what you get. 2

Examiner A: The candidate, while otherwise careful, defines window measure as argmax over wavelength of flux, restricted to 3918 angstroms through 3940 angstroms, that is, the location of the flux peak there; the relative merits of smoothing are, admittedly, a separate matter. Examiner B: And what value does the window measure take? 3923.0 angstroms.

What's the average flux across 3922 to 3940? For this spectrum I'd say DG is 17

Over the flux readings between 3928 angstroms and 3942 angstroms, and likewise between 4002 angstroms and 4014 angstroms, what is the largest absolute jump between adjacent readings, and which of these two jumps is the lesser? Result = 2.6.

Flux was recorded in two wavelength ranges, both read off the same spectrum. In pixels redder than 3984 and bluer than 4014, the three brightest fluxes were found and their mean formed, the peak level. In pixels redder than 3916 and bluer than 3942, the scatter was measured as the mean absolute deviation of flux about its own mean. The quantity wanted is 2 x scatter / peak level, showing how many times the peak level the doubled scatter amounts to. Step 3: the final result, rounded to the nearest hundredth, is 0.43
